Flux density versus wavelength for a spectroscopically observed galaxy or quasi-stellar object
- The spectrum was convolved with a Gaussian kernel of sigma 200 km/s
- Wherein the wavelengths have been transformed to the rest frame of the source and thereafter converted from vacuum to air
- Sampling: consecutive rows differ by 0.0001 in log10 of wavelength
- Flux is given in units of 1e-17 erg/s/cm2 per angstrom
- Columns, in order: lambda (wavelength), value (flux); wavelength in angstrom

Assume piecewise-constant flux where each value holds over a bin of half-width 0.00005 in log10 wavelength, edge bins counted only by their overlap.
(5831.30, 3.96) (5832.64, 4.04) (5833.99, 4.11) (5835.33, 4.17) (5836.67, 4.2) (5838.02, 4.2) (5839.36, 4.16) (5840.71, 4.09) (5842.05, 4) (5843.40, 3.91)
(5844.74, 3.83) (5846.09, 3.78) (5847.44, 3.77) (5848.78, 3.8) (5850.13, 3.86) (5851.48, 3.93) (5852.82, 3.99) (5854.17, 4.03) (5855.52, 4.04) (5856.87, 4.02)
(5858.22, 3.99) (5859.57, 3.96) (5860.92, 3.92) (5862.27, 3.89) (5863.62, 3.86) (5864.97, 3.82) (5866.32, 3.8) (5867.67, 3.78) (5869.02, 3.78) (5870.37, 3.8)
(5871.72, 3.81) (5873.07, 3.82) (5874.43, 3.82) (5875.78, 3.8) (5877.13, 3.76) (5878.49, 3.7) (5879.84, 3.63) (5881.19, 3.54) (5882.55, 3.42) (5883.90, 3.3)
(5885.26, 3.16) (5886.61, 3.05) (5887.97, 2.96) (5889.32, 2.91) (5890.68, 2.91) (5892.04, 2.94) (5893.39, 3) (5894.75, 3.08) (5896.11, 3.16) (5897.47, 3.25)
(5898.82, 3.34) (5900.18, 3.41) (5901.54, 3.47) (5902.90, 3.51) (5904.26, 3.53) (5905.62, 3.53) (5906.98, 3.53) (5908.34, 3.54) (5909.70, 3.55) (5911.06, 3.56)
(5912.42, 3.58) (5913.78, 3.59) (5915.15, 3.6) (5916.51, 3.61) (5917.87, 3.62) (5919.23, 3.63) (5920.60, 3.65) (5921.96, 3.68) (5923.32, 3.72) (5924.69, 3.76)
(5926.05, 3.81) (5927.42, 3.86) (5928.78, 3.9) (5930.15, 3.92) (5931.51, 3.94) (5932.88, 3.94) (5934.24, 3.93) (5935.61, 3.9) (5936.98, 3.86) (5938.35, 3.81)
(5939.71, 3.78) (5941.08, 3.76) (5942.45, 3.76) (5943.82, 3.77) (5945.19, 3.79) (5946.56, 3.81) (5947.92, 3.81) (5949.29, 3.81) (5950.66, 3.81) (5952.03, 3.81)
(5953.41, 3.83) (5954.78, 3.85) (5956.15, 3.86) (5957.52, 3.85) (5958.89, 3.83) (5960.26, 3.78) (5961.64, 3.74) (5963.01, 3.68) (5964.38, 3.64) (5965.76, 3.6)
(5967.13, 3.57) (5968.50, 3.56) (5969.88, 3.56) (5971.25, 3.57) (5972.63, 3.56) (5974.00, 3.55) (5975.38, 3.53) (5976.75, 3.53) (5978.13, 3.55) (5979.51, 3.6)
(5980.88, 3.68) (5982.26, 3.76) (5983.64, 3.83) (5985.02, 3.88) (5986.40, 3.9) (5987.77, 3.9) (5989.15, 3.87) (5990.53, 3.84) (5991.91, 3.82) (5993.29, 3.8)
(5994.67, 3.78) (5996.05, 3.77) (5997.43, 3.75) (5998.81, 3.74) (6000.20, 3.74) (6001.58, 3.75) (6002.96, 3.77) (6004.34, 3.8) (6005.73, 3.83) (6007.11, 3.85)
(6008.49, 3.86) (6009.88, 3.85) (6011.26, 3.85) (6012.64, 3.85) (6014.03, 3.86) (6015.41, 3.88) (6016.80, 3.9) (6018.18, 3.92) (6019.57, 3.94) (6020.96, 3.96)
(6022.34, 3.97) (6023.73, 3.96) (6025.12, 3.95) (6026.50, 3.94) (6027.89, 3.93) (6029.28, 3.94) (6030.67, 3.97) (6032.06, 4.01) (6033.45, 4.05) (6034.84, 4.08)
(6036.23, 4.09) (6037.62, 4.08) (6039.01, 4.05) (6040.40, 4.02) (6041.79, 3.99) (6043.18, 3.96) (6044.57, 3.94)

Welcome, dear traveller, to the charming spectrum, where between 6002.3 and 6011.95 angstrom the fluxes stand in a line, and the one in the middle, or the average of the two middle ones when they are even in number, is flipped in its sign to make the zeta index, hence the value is -3.85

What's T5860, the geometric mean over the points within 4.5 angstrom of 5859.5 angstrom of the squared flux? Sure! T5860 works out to 15.6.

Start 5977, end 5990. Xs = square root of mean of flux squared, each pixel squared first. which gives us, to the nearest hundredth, 3.78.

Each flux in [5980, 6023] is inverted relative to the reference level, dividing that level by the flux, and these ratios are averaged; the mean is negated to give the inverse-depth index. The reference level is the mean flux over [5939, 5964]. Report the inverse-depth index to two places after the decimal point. -0.99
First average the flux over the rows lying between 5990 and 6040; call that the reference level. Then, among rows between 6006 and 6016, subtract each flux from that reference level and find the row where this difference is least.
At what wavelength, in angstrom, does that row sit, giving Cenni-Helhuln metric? 6015.41 angstrom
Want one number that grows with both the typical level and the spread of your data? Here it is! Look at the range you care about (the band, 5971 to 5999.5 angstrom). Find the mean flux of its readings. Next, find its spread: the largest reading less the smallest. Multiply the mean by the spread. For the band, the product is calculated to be 1.4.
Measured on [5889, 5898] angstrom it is 1.0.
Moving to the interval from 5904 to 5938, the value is 1.5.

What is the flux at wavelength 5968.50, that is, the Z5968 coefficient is 3.56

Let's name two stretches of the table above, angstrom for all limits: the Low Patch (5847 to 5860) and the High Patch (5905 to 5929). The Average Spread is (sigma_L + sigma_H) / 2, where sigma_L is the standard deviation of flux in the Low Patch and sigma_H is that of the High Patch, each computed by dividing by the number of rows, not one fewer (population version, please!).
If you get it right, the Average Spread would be 0.10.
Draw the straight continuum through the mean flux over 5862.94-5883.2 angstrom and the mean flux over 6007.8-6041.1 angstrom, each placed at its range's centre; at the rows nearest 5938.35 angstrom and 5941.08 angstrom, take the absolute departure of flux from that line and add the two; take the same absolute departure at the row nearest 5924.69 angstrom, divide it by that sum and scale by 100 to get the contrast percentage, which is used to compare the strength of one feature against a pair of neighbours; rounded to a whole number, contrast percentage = 54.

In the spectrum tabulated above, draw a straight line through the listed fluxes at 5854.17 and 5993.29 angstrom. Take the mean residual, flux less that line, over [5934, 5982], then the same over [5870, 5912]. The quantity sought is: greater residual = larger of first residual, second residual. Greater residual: -0.14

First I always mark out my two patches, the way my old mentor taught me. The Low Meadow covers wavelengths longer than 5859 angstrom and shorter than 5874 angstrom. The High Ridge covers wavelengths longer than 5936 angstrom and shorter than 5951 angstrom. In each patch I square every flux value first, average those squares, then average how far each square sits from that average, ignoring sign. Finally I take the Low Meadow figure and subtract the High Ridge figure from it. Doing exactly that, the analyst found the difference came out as 0.20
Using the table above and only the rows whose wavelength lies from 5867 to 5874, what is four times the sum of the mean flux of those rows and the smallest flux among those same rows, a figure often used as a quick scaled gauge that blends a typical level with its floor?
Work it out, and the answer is 30.3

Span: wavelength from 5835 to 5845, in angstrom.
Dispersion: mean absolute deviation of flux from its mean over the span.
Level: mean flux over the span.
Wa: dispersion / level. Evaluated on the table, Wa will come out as 0.029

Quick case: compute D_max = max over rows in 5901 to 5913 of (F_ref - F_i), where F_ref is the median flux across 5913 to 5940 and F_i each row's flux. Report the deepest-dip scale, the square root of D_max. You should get 0.57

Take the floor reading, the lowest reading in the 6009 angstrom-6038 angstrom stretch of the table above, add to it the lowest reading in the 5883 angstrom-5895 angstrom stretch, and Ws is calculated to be 6.76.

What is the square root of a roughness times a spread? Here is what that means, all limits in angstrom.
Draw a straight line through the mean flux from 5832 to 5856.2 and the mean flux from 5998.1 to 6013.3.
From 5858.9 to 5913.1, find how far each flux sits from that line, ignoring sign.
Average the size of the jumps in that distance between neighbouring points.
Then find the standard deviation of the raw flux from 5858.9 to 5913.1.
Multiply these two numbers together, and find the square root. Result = 0.12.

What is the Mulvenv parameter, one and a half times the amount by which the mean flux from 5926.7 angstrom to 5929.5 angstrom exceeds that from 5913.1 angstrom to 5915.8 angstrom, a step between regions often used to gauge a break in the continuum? 0.43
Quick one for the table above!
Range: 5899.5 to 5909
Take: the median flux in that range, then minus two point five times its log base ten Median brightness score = -1.37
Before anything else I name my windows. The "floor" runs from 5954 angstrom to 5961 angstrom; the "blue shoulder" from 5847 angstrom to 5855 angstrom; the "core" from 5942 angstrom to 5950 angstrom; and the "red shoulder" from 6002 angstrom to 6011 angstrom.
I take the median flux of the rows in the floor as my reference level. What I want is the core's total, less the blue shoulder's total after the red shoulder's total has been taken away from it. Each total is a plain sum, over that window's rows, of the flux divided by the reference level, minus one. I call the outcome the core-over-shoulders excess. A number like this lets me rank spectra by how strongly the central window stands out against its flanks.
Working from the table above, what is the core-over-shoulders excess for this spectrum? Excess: -0.20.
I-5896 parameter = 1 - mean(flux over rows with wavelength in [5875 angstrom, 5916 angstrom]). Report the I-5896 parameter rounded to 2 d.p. -2.38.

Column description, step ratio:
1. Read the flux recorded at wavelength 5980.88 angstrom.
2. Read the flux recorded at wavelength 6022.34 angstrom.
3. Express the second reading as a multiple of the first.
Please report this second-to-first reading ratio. 1.1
